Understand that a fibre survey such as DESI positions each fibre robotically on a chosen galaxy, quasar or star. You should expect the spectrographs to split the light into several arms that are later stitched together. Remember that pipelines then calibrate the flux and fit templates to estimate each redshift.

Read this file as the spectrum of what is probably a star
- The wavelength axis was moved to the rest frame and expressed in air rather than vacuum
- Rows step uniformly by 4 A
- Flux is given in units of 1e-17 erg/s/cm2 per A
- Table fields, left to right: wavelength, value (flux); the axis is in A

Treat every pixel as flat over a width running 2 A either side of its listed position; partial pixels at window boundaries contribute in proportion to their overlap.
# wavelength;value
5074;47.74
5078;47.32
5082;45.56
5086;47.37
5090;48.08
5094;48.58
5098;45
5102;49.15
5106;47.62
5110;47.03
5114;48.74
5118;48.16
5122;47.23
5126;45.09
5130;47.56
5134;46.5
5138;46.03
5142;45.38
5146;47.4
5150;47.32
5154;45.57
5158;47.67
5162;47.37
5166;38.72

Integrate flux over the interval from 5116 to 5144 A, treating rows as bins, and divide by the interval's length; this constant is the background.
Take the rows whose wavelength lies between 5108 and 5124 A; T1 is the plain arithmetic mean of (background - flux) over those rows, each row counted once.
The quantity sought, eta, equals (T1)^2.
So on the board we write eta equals 1.5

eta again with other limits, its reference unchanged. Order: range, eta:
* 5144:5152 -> 0.6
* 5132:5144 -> 0.4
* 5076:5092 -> 0.3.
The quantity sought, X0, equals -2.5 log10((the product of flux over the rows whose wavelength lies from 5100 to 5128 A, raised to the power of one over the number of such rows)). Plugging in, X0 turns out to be -4.19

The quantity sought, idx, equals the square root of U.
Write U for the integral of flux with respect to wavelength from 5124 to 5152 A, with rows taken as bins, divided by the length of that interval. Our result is 6.82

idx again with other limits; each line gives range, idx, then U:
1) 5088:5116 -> 6.91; 47.7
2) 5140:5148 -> 6.81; 46.4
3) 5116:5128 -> 6.84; 46.8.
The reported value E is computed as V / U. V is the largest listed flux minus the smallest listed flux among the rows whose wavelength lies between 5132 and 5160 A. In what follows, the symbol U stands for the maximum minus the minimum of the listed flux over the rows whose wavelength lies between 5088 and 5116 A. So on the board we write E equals 0.55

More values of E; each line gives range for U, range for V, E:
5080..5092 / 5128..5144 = 0.87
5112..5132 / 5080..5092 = 0.69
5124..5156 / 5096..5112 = 1.68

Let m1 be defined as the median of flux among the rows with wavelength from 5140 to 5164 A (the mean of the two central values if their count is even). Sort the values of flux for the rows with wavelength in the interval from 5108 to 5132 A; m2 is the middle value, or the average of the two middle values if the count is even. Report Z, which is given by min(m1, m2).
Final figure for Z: 47.3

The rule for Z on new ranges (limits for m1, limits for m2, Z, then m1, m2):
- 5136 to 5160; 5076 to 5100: 46.7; 46.7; 47.3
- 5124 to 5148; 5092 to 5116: 46.3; 46.3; 48.1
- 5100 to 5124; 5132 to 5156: 46.3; 47.9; 46.3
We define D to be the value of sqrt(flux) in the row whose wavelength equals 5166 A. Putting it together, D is 6.22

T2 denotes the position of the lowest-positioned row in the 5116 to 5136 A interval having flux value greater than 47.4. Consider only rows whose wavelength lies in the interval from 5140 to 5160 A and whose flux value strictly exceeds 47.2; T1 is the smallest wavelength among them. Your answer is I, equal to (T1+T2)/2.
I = 5132 A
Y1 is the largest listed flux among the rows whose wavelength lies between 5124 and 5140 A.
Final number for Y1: 47.56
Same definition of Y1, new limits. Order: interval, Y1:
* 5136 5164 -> 47.67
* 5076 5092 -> 48.08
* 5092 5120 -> 49.15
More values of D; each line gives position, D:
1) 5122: 6.87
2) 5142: 6.74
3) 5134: 6.82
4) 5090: 6.93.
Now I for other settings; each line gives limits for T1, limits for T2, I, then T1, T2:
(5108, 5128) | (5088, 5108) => 5102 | 5114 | 5090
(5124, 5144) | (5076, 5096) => 5110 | 5130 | 5090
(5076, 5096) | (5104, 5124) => 5092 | 5078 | 5106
